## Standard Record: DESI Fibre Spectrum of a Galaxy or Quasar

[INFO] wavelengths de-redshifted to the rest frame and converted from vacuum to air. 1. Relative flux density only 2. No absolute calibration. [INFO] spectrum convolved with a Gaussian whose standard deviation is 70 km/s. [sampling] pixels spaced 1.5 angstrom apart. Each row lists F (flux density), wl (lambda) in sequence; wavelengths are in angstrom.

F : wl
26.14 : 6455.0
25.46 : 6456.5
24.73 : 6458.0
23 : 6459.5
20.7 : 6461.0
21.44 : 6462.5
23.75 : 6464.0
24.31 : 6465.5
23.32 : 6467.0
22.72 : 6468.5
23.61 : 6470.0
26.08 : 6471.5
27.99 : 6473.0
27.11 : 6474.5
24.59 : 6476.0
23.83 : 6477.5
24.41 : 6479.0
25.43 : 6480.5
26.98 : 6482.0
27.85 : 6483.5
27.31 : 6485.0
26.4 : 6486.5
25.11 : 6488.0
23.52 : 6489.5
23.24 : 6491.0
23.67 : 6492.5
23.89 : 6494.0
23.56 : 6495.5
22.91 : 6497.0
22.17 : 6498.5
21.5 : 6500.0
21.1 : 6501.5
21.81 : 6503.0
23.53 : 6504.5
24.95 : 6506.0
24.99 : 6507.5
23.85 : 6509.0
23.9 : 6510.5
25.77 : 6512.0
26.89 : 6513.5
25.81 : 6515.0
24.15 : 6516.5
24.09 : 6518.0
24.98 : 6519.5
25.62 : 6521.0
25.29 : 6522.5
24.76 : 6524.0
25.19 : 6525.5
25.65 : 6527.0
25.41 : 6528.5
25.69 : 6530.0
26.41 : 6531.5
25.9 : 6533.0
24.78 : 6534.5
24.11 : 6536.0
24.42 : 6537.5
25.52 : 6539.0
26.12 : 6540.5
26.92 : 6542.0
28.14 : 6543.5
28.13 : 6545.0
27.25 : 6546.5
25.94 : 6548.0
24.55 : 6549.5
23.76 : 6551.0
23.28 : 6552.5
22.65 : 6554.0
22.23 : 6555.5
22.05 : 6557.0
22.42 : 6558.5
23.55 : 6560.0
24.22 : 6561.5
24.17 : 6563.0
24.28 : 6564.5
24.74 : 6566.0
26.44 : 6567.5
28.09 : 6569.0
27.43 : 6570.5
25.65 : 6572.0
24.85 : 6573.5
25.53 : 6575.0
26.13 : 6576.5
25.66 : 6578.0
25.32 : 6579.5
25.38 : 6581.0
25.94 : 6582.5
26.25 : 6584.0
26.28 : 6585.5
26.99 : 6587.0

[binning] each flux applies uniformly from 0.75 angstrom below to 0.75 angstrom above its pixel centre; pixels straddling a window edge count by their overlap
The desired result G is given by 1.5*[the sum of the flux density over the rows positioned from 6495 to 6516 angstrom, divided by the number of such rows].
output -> 35.7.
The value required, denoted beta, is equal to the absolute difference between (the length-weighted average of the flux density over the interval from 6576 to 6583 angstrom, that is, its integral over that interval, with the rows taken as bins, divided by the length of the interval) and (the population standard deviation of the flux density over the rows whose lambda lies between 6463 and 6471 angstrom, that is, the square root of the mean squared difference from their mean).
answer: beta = 25.1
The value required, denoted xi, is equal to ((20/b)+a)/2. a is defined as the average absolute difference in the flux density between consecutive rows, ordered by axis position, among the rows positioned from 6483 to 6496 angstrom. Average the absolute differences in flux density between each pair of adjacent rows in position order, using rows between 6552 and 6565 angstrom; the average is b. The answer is 23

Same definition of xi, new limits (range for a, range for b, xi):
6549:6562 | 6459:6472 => 8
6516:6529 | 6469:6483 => 7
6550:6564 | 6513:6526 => 14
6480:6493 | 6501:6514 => 10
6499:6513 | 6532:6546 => 14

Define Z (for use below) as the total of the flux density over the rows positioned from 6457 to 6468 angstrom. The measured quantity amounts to 161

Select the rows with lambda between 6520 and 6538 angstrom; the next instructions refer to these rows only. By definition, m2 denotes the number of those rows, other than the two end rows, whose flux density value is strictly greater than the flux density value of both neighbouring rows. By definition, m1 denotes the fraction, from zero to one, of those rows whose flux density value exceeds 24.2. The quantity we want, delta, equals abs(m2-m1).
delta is 1.1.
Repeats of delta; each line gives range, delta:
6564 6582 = 1.0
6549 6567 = 0.7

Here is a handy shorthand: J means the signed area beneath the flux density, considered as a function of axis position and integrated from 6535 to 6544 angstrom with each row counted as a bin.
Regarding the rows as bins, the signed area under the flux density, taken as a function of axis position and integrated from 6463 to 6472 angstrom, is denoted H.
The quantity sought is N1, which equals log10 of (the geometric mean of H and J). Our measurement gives 2.35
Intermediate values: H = 215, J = 232.0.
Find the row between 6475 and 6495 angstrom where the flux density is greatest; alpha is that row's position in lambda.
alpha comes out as 6483.5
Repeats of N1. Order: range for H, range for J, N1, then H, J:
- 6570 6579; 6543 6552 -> 2.37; 232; 235.4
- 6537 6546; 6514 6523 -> 2.37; 240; 225.3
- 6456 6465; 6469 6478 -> 2.34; 208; 229.5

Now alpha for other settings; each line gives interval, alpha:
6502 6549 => 6543.5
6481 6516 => 6483.5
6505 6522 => 6513.5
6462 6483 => 6473.0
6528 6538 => 6531.5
